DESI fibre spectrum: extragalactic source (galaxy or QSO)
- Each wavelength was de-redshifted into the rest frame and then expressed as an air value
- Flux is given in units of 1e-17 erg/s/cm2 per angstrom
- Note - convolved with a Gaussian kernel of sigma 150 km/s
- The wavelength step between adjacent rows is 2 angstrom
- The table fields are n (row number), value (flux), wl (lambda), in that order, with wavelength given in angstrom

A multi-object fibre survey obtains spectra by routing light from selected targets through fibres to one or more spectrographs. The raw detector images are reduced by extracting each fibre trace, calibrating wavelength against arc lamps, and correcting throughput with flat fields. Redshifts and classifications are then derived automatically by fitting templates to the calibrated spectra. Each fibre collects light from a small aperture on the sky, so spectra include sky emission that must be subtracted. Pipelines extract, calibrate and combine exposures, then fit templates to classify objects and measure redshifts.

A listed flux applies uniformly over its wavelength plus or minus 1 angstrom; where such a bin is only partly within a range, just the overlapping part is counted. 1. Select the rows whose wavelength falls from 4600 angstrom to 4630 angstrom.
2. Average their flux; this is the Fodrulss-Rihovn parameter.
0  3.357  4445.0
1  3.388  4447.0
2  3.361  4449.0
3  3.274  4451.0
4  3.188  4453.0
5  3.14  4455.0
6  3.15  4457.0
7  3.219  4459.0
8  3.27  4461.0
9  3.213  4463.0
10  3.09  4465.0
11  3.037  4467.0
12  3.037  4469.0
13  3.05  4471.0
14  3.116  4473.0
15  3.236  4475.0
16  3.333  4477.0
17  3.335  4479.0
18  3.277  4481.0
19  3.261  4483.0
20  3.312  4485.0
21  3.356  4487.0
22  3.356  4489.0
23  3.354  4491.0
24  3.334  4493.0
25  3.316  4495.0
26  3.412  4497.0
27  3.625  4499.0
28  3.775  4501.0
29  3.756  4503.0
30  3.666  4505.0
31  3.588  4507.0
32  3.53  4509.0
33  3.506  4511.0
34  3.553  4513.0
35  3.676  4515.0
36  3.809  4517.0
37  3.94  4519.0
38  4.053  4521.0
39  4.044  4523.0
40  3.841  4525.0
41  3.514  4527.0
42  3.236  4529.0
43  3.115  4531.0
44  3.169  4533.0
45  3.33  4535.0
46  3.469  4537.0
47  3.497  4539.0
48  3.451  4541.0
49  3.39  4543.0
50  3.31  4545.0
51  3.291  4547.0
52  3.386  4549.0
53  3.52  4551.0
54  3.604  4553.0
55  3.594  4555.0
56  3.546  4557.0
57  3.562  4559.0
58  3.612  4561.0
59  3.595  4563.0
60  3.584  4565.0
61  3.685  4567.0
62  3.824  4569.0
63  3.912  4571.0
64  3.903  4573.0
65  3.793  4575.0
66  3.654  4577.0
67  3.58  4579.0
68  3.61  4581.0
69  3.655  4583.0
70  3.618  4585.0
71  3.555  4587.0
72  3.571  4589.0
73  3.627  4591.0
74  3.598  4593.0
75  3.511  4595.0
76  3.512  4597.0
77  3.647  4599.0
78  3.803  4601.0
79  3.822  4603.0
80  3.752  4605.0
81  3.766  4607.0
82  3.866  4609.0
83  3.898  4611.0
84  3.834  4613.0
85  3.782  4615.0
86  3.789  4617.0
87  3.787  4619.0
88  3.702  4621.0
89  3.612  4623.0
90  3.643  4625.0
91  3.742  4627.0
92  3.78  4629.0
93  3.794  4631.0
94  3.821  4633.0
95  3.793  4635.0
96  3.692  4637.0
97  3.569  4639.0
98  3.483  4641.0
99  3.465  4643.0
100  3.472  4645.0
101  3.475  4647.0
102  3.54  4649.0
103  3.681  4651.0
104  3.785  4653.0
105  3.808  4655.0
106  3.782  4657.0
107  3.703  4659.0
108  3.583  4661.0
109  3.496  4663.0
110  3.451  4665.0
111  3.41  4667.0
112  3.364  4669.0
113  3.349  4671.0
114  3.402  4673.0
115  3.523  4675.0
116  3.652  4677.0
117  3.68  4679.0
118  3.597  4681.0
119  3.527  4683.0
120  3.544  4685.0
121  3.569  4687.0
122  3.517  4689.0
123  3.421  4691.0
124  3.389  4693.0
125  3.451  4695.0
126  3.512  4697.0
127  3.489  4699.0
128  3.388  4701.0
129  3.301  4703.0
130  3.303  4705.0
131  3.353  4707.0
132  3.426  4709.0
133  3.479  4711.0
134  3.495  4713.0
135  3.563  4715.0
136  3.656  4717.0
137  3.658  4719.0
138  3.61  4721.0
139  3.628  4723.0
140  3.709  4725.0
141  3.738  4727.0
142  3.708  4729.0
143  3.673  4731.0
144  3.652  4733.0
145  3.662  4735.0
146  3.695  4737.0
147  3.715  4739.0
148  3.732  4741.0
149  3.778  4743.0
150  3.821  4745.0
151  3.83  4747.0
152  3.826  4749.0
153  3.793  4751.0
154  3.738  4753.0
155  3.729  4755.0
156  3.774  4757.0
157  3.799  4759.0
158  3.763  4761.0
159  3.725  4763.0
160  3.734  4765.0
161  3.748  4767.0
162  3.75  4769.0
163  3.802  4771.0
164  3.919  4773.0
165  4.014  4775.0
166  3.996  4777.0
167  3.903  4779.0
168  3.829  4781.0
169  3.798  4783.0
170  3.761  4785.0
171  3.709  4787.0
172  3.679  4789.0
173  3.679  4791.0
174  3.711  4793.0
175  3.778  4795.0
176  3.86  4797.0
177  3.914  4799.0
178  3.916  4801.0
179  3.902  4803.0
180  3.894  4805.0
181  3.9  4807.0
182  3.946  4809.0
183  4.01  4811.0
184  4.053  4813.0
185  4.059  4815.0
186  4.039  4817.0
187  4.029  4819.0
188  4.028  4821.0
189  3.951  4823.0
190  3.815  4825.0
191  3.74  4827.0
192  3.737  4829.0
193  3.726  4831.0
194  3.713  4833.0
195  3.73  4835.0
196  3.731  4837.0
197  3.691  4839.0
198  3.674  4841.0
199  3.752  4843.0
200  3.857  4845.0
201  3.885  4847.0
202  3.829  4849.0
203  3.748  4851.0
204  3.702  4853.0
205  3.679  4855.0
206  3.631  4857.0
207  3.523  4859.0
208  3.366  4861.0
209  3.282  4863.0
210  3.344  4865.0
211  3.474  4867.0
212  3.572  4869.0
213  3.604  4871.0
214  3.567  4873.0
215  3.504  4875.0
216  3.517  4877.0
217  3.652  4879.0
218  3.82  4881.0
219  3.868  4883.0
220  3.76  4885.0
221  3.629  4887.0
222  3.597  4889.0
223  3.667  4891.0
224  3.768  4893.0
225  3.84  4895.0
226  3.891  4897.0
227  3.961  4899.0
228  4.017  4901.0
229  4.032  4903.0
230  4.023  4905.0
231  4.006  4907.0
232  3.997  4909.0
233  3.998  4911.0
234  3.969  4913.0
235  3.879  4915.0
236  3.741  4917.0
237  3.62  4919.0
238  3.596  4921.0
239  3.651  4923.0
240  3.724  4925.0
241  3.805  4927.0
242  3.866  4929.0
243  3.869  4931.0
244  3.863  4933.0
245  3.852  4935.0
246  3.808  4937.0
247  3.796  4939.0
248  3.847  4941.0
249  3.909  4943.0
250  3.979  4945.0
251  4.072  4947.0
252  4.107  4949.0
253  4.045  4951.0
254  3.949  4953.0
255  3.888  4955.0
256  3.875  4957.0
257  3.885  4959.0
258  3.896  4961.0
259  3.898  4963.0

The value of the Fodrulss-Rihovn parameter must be 3.77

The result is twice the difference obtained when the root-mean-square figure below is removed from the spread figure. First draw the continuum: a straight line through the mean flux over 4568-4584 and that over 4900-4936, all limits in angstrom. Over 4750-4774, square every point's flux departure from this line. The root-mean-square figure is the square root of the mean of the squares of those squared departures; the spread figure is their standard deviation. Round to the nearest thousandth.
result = -0.003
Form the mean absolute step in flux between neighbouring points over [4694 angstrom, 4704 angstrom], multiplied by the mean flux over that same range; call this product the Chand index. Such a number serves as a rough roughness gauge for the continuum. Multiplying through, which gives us 0.23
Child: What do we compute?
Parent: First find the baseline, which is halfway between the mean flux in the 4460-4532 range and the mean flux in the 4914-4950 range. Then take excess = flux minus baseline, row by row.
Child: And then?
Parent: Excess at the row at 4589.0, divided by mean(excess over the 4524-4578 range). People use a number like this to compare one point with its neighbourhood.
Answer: 0.6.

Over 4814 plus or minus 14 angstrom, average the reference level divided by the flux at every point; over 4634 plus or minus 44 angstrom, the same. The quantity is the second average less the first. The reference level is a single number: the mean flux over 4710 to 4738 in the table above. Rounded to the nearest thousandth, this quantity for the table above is 0.077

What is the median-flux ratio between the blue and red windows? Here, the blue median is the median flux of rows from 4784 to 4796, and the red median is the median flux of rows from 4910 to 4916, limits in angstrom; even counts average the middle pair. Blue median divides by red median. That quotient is 0.935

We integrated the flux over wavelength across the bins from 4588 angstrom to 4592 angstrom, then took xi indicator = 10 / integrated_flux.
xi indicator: 0.69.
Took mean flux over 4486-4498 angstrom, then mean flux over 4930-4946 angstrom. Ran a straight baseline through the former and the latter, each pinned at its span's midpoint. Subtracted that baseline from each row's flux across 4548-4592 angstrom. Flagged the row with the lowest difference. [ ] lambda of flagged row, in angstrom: 4549.0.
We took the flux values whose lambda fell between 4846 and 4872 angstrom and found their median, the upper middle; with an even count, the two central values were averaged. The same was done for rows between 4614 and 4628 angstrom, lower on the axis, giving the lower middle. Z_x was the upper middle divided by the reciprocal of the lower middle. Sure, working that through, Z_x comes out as 13.49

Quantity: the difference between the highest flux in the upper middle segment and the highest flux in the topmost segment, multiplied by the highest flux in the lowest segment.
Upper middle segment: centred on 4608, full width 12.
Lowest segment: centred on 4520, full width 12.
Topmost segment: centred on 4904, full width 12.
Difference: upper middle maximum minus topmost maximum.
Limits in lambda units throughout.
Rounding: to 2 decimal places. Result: -0.54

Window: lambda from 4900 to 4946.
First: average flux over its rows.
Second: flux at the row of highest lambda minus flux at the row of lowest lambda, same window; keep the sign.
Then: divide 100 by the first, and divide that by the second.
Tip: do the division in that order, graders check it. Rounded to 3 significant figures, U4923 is -681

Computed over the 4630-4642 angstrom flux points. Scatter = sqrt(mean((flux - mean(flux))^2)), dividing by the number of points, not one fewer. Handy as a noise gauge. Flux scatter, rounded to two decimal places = 0.13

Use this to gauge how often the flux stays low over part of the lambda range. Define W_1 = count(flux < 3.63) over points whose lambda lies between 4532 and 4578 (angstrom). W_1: 17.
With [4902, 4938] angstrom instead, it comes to 2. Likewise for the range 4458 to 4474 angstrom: 8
